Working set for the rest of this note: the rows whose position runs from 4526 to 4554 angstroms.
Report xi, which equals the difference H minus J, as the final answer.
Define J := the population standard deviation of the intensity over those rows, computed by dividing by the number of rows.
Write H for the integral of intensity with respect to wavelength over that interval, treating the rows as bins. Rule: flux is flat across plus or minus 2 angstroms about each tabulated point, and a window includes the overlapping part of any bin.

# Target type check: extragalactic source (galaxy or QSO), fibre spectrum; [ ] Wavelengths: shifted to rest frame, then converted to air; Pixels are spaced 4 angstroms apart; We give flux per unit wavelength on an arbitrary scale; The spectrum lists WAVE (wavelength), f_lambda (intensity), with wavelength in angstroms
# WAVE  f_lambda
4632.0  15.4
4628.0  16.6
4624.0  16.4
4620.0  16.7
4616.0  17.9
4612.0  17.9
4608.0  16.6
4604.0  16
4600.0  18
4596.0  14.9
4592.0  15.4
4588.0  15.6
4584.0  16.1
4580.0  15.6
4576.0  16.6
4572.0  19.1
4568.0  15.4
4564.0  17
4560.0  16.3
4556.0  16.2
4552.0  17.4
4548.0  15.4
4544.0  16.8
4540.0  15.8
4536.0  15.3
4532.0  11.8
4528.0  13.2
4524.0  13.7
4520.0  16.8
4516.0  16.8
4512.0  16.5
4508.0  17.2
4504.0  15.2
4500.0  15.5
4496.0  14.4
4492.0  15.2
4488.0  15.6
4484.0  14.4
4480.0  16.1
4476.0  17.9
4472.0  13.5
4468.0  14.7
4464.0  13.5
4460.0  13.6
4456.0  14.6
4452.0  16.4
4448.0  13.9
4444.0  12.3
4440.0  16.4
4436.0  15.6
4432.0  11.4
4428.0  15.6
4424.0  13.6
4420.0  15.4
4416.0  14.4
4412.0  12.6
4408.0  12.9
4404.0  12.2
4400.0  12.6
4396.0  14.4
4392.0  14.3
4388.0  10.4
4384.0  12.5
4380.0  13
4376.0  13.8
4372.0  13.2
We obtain 421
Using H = 423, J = 1.82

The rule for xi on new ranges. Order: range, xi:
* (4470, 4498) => 427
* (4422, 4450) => 393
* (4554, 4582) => 464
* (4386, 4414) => 356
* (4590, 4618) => 466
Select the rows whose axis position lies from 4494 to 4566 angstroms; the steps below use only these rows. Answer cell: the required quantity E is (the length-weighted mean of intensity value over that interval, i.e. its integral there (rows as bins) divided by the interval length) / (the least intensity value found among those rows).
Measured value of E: 1.32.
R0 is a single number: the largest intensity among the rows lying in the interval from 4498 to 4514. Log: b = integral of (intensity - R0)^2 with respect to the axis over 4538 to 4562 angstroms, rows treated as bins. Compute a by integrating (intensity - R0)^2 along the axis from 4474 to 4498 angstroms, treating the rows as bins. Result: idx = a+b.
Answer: 125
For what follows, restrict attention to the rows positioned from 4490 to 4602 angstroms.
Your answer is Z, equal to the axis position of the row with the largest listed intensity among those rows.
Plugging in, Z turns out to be 4572.0 angstroms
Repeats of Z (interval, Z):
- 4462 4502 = 4476.0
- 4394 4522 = 4476.0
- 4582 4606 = 4600.0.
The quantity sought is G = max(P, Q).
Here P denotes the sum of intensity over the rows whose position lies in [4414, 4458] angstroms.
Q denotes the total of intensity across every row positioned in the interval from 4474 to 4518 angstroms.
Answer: 175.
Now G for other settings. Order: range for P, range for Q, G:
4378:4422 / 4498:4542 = 168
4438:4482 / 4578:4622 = 181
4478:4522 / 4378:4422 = 174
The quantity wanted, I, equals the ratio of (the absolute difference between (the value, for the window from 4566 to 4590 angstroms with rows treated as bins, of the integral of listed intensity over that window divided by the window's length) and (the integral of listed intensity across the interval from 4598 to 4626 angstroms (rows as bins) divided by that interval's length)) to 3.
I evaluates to 0.22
